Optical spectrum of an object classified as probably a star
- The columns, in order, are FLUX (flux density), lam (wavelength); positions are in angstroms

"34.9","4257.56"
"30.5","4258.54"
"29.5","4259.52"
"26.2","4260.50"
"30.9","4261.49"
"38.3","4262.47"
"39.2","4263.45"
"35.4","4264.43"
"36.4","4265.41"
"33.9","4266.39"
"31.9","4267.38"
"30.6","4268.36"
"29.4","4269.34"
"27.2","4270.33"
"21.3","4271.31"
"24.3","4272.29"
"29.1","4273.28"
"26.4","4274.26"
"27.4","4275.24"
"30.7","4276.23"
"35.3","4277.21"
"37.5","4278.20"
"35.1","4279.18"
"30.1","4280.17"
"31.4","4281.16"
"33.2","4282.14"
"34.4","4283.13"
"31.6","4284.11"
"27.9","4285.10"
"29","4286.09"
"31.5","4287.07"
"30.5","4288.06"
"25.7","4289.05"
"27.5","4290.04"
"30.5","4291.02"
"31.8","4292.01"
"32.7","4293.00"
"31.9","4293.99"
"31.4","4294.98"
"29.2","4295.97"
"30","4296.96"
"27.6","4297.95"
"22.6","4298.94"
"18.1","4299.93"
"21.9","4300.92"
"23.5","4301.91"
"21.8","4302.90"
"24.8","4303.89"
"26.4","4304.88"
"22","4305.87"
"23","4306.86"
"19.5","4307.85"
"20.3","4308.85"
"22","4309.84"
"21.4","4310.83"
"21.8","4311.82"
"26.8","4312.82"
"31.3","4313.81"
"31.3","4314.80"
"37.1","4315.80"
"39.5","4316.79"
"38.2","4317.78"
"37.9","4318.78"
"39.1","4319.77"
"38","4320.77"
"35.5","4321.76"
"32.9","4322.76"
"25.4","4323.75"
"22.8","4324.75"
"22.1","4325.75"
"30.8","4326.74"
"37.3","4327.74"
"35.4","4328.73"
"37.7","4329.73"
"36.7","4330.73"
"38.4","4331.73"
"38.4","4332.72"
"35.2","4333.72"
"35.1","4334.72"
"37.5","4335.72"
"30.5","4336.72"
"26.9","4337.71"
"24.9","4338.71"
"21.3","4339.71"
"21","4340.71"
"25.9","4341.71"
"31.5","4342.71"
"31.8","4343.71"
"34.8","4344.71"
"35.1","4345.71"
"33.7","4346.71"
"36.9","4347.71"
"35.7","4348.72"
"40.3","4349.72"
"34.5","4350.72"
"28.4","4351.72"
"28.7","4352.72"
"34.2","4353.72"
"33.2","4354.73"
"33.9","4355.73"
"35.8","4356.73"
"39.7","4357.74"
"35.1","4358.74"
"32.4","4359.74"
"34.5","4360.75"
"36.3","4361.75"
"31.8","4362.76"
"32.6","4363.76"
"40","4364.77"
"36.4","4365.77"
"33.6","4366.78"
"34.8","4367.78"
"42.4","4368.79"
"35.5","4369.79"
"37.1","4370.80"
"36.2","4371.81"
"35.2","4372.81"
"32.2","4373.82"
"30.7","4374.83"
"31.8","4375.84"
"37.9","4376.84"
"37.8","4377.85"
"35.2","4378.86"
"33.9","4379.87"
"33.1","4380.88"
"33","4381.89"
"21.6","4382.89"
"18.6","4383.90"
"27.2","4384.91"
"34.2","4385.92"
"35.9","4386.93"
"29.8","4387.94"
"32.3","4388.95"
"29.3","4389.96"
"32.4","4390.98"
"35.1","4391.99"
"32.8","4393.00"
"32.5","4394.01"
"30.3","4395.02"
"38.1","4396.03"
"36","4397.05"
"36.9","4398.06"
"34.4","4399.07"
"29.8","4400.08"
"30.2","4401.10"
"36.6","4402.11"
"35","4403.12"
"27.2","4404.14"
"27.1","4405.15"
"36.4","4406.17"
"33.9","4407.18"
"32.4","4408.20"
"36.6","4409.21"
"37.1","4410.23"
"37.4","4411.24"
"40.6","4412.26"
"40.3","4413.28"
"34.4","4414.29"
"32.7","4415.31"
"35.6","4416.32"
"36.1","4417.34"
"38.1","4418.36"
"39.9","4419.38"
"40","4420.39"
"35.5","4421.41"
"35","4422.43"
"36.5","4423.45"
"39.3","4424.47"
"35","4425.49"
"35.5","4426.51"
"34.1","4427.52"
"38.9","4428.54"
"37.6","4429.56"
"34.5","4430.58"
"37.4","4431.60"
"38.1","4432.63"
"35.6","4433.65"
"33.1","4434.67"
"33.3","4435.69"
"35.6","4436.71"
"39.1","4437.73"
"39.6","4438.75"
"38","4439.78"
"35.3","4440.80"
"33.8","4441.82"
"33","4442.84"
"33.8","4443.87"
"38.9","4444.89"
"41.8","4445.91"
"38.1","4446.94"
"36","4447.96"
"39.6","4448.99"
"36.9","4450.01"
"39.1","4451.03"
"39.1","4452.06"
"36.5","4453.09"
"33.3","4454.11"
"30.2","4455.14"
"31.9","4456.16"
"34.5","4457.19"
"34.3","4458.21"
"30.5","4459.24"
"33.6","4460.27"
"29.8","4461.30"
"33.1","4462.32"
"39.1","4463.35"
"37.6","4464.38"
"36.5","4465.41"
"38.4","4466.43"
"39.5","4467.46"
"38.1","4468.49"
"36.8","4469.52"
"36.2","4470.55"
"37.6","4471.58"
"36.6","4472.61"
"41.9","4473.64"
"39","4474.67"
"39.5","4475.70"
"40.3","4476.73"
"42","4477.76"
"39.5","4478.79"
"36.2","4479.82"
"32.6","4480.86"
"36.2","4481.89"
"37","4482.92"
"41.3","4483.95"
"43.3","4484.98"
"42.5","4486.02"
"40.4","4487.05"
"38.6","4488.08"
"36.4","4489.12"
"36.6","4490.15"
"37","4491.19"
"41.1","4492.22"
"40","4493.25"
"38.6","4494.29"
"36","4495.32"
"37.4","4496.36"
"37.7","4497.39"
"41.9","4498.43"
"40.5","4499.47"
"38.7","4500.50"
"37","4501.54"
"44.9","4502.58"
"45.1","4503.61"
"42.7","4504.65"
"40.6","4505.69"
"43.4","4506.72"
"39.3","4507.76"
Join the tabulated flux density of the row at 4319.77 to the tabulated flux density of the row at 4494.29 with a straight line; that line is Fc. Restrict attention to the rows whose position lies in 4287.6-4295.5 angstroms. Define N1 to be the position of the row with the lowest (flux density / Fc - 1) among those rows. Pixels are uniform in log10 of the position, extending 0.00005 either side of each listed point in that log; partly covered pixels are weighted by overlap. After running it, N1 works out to 4289.05 angstroms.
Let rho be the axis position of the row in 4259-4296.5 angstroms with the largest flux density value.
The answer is 4263.45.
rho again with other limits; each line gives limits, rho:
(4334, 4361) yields 4349.72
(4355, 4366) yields 4364.77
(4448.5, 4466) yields 4448.99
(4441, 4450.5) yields 4445.91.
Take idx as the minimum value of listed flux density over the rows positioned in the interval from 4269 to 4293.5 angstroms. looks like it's 21.3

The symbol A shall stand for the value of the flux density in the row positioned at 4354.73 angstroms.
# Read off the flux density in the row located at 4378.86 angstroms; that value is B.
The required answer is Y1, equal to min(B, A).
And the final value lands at 33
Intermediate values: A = 33.2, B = 35.2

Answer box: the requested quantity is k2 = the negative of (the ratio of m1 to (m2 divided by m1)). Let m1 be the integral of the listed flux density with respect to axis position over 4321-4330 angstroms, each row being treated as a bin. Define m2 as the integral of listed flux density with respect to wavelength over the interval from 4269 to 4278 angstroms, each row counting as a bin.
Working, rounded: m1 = 280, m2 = 254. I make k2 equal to -310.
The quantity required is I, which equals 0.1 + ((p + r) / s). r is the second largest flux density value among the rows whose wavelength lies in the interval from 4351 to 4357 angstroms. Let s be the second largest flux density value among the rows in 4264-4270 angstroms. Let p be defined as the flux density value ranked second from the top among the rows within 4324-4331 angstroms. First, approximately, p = 37.3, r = 34.2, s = 35.4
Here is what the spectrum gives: 2.12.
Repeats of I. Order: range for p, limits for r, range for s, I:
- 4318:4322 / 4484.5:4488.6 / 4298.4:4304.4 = 3.53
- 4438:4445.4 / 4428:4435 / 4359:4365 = 2.22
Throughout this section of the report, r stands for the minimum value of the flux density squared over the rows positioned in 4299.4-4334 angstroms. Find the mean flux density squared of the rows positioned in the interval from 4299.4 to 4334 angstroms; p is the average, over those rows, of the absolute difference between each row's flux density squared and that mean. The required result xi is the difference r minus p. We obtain -72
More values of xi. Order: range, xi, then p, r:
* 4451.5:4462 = 738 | 150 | 888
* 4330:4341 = 80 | 361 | 441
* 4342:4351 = 861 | 131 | 992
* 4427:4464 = 705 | 183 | 888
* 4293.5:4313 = 157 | 170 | 328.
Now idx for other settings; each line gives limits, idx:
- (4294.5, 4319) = 18.1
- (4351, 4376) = 28.4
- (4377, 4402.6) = 18.6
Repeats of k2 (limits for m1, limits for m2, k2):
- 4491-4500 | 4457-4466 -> -398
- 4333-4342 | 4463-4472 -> -201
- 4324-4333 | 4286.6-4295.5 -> -325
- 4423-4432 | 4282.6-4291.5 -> -407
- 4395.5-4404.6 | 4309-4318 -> -359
